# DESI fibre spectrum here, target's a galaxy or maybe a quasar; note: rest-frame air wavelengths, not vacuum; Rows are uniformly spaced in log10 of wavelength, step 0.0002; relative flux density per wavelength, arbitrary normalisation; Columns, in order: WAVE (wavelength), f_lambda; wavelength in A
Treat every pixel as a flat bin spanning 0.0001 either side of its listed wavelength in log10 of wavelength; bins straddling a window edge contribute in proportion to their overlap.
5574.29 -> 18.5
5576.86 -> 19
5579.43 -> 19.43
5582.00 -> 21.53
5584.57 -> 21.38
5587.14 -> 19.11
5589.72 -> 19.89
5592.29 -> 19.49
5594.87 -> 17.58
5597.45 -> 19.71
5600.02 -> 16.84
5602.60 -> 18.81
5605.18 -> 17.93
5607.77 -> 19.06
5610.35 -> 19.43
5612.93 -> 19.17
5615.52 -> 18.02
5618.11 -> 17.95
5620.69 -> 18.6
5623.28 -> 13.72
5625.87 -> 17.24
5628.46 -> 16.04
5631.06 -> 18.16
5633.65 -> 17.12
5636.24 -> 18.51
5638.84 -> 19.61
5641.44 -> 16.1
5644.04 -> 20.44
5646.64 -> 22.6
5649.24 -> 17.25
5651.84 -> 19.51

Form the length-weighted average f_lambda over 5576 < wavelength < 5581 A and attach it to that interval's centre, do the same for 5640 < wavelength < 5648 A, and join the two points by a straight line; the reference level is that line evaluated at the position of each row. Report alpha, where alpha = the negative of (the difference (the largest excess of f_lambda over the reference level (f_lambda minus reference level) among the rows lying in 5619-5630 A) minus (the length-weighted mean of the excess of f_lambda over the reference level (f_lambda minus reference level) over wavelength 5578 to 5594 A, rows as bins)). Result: 1.6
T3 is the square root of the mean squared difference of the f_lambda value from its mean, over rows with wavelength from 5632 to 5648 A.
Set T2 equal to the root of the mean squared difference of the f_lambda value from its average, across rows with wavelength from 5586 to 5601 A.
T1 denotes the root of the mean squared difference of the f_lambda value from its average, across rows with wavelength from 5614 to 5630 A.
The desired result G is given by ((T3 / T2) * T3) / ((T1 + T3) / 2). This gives 2.1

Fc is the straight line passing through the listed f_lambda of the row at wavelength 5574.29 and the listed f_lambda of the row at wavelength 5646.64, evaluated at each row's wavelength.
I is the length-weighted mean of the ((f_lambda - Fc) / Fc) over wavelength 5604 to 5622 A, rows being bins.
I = -0.10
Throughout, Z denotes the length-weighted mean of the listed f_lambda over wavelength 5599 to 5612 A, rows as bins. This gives 18.5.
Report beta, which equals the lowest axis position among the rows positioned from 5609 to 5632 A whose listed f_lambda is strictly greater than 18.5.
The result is 5610.35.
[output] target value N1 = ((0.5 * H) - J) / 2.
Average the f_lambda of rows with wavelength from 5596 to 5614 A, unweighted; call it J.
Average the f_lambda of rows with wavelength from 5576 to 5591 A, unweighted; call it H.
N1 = -4.3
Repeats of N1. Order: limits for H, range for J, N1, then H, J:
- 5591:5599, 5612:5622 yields -4.5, 18.9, 18.4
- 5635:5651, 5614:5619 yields -4.2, 19.1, 18.0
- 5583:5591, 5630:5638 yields -3.9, 20.1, 17.9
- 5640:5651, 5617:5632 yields -3.7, 19.1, 17.0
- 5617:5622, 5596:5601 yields -4.6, 18.3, 18.3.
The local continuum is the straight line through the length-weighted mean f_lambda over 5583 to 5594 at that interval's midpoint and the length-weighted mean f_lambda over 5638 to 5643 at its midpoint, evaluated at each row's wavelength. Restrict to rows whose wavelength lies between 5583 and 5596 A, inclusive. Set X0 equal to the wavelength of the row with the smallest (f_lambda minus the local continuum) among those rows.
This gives 5594.87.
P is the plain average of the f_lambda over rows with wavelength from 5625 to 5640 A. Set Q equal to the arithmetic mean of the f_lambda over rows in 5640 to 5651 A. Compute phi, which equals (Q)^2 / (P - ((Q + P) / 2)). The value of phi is -554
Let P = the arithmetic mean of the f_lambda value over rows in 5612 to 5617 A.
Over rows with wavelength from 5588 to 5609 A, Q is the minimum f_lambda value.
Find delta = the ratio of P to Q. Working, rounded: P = 18.6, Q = 16.84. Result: 1.10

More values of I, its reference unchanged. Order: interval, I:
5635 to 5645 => -0.16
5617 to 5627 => -0.21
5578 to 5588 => 0.07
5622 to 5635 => -0.24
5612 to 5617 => -0.11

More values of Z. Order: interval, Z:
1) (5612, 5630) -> 17.2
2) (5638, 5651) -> 19.2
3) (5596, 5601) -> 18.4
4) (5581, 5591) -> 20.4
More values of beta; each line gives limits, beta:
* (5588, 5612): 5589.72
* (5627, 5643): 5636.24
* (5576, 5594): 5576.86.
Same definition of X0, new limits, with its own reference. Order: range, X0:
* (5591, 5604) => 5600.02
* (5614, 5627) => 5623.28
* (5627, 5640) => 5628.46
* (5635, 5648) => 5641.44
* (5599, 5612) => 5600.02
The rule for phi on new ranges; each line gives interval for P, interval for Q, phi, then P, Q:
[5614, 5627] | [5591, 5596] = -481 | 17.1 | 19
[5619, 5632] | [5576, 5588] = -242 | 16.8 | 20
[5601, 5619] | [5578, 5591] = -500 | 18.6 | 20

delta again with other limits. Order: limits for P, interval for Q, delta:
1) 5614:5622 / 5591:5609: 1.08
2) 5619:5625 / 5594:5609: 0.96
